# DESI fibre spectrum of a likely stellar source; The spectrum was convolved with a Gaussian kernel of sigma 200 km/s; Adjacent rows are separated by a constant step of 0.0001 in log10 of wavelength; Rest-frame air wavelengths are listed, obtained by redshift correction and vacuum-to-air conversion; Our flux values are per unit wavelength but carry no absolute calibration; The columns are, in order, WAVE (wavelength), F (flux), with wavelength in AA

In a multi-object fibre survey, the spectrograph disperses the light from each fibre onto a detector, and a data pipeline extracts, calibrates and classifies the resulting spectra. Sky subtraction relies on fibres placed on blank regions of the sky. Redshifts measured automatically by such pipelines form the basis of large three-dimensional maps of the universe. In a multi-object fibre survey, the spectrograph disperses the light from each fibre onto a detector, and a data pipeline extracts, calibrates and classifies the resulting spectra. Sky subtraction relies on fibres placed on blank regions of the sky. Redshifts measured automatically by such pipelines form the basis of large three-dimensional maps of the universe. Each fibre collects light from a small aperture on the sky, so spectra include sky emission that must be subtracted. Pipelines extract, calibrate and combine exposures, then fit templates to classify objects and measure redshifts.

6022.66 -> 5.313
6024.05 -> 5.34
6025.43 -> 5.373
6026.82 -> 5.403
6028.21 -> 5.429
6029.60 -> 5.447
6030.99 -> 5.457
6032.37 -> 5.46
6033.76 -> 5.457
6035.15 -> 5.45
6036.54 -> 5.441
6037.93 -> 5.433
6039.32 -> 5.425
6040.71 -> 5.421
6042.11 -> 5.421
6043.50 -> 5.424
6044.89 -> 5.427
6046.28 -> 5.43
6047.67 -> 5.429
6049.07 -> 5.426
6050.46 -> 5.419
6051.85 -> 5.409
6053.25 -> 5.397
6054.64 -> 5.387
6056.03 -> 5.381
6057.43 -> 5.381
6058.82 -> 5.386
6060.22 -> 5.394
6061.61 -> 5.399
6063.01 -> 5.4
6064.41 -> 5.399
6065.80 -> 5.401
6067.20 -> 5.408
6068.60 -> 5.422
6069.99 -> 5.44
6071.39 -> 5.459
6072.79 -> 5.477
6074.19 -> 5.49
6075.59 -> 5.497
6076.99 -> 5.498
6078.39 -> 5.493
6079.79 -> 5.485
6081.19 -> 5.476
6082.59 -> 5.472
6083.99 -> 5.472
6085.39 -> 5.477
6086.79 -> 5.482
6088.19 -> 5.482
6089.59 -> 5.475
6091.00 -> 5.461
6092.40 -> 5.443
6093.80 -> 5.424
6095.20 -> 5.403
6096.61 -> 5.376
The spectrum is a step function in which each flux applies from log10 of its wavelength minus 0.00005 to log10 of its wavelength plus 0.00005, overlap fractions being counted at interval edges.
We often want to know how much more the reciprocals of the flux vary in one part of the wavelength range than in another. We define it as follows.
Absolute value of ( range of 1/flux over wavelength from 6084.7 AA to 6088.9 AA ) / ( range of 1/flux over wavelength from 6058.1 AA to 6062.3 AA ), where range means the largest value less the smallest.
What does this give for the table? 0.4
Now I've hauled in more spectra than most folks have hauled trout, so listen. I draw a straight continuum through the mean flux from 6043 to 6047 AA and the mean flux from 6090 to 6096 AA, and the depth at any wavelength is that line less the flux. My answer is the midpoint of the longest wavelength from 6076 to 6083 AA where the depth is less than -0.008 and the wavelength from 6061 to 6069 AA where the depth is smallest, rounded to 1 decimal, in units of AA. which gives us 6075.6 AA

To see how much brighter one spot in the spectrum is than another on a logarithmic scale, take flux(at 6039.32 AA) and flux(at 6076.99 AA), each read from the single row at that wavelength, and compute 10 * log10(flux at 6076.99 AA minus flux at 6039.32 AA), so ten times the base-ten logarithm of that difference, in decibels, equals -11.4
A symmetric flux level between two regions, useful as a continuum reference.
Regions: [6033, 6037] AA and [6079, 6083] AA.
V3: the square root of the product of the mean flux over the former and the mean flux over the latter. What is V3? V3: 5.46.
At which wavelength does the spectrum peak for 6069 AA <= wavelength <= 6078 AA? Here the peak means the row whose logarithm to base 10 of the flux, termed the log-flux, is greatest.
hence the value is 6076.99 AA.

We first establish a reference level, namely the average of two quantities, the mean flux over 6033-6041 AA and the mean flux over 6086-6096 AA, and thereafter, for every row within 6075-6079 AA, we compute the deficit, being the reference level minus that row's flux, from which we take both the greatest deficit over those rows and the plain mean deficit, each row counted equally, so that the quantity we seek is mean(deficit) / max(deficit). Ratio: 1.06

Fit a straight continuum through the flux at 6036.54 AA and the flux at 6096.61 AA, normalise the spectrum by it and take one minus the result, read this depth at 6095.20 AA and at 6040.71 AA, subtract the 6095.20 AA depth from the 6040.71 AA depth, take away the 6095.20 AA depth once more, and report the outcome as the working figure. 0.012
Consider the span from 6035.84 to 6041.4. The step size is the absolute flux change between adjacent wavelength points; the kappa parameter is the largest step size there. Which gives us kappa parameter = 0.0080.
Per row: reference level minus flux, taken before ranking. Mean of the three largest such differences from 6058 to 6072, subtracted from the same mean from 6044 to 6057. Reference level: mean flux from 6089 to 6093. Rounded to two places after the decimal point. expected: 0.00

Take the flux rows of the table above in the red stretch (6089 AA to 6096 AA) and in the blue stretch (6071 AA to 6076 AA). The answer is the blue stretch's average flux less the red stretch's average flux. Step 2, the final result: 0.040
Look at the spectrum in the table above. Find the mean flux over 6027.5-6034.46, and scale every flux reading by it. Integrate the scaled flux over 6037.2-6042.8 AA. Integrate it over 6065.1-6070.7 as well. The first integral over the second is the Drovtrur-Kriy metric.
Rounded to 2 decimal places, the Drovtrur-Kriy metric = 1.00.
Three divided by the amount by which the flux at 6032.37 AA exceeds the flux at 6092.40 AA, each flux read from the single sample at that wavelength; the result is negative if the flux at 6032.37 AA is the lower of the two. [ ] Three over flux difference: 176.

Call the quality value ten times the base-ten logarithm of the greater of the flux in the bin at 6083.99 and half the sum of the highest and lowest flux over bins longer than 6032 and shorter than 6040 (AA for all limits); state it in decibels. 7.38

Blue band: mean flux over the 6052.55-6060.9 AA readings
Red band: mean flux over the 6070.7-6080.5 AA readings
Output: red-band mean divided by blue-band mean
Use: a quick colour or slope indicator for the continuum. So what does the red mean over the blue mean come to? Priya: 1.018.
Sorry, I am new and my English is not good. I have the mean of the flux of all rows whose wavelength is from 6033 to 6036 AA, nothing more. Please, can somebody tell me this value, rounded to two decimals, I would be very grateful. 5.45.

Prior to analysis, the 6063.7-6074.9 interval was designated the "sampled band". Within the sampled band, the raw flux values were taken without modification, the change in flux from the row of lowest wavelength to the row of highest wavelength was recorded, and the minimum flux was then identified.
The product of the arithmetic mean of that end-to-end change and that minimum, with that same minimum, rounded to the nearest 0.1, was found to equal 14.8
